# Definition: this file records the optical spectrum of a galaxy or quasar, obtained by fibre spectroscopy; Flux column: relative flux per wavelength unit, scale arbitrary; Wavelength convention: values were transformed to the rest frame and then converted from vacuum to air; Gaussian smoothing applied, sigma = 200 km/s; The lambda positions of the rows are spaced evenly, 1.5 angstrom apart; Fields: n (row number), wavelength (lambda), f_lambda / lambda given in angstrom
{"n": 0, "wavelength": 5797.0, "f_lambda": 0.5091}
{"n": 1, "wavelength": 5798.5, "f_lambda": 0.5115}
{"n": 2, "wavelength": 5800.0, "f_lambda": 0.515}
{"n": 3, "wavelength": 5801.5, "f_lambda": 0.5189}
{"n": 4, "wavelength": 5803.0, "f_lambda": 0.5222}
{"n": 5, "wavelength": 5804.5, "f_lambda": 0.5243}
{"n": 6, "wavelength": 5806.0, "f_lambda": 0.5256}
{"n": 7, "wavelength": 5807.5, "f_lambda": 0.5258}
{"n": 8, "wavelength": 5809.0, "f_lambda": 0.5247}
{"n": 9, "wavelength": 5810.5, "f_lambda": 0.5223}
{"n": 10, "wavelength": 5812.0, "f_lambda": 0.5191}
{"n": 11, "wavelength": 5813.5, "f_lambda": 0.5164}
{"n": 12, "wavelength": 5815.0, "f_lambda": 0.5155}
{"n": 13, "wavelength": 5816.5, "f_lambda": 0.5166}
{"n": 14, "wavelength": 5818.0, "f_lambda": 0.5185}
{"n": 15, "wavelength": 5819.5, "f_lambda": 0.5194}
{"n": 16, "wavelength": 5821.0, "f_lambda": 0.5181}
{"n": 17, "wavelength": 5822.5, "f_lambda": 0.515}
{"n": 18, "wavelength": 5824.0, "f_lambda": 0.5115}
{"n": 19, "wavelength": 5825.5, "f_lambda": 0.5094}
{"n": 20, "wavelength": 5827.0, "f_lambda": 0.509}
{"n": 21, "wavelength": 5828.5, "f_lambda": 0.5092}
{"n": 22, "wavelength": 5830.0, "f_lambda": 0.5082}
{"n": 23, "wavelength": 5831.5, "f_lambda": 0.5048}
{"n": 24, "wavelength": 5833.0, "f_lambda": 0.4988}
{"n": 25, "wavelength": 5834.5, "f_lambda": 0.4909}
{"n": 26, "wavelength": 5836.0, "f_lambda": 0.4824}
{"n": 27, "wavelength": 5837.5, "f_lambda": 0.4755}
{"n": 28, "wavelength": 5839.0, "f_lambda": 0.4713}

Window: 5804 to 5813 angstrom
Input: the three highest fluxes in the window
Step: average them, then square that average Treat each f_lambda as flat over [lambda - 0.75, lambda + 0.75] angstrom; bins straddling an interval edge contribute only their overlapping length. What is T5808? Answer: 0.276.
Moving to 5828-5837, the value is 0.257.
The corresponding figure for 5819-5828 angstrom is 0.268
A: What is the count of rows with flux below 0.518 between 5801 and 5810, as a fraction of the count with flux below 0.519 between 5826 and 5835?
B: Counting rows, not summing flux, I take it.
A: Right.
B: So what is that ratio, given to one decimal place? 0.0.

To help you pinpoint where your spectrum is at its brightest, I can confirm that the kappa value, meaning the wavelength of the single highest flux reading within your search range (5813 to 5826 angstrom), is 5819.5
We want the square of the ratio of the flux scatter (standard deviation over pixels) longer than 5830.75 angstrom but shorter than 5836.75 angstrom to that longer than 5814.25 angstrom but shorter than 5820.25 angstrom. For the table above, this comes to 30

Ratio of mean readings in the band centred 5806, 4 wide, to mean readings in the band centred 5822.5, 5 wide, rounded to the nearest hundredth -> 1.02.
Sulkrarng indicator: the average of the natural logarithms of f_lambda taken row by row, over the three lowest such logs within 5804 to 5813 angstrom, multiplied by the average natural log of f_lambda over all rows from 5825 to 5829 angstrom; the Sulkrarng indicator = 0.439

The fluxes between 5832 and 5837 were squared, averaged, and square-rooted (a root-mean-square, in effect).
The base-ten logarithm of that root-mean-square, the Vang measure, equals -0.309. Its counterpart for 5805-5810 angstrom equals -0.280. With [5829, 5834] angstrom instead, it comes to -0.298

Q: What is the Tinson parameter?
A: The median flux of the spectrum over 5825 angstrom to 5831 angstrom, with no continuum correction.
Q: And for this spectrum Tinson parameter 0.509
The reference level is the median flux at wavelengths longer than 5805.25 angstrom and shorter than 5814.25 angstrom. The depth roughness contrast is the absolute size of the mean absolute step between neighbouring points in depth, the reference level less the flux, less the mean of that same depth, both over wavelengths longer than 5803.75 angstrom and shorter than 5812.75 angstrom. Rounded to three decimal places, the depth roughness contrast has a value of 0.002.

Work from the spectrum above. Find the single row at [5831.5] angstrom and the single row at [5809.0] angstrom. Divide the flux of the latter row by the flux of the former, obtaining 1.04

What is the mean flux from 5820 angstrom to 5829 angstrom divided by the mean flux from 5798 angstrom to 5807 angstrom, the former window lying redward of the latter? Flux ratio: 0.985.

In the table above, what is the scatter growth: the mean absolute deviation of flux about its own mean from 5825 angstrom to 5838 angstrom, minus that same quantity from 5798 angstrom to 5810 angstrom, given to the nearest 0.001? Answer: 0.006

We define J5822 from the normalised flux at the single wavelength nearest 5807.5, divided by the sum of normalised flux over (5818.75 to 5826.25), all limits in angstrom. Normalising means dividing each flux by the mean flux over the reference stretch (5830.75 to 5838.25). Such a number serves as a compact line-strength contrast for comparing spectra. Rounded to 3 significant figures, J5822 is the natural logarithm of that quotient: -1.59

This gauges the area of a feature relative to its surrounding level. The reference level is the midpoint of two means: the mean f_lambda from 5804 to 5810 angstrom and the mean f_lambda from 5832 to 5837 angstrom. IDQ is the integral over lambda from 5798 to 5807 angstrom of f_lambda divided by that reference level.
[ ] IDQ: 9.2 angstrom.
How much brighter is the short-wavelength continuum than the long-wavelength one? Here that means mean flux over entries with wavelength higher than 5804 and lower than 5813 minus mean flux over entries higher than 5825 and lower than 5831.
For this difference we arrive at 0.015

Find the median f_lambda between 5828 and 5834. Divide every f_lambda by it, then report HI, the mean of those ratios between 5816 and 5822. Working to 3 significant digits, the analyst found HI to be 1.02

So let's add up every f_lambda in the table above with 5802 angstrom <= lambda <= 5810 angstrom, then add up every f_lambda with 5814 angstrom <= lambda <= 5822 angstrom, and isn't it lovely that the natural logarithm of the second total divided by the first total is -0.013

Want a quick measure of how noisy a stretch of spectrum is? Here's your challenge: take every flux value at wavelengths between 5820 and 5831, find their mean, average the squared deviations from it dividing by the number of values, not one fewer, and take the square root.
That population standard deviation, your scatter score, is 0.0034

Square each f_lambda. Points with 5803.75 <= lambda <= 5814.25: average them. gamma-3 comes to 0.273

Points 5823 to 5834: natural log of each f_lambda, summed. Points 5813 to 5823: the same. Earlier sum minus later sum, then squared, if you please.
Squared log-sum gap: 0.018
